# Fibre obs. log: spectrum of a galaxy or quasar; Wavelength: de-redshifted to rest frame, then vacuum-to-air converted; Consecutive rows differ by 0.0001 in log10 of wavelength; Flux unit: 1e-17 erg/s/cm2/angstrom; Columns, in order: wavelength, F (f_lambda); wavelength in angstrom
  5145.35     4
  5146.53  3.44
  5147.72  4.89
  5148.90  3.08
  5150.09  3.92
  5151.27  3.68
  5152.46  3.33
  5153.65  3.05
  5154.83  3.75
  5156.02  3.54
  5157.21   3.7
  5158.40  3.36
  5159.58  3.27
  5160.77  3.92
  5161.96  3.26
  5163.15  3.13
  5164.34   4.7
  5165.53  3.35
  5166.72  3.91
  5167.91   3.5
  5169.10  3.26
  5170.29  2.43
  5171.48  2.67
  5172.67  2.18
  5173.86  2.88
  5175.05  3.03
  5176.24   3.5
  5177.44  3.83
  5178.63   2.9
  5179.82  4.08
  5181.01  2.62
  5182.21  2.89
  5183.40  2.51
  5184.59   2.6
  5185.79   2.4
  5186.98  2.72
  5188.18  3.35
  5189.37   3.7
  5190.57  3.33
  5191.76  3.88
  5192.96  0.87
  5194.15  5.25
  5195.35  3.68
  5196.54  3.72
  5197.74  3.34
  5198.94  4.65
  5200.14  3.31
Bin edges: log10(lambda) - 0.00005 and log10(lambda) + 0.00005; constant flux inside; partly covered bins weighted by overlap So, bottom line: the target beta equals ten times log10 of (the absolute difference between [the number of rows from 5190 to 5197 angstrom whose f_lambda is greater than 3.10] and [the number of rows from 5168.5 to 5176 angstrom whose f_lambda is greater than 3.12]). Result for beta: 6.0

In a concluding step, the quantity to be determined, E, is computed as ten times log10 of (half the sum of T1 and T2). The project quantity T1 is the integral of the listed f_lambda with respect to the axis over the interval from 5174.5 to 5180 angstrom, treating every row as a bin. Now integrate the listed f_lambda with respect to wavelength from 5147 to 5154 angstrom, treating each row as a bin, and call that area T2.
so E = 13.5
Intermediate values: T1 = 19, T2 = 26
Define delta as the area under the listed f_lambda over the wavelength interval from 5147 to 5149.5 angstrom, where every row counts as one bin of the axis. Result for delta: 9.9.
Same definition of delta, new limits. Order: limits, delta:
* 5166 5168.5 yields 9.2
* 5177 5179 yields 6.8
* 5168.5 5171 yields 7.1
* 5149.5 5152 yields 9.4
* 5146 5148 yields 8.1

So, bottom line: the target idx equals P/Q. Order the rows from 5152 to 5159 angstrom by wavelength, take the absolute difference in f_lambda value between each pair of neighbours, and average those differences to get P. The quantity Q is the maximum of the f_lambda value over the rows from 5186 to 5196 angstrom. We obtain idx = 0.06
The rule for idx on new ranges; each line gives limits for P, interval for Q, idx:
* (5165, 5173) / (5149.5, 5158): 0.12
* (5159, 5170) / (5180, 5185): 0.24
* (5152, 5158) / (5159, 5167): 0.07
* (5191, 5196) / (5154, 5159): 0.80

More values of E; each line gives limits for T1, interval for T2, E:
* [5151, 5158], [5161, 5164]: 12.4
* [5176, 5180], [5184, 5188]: 10.9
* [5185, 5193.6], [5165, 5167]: 12.1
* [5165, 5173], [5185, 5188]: 12.1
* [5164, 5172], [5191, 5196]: 13.4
